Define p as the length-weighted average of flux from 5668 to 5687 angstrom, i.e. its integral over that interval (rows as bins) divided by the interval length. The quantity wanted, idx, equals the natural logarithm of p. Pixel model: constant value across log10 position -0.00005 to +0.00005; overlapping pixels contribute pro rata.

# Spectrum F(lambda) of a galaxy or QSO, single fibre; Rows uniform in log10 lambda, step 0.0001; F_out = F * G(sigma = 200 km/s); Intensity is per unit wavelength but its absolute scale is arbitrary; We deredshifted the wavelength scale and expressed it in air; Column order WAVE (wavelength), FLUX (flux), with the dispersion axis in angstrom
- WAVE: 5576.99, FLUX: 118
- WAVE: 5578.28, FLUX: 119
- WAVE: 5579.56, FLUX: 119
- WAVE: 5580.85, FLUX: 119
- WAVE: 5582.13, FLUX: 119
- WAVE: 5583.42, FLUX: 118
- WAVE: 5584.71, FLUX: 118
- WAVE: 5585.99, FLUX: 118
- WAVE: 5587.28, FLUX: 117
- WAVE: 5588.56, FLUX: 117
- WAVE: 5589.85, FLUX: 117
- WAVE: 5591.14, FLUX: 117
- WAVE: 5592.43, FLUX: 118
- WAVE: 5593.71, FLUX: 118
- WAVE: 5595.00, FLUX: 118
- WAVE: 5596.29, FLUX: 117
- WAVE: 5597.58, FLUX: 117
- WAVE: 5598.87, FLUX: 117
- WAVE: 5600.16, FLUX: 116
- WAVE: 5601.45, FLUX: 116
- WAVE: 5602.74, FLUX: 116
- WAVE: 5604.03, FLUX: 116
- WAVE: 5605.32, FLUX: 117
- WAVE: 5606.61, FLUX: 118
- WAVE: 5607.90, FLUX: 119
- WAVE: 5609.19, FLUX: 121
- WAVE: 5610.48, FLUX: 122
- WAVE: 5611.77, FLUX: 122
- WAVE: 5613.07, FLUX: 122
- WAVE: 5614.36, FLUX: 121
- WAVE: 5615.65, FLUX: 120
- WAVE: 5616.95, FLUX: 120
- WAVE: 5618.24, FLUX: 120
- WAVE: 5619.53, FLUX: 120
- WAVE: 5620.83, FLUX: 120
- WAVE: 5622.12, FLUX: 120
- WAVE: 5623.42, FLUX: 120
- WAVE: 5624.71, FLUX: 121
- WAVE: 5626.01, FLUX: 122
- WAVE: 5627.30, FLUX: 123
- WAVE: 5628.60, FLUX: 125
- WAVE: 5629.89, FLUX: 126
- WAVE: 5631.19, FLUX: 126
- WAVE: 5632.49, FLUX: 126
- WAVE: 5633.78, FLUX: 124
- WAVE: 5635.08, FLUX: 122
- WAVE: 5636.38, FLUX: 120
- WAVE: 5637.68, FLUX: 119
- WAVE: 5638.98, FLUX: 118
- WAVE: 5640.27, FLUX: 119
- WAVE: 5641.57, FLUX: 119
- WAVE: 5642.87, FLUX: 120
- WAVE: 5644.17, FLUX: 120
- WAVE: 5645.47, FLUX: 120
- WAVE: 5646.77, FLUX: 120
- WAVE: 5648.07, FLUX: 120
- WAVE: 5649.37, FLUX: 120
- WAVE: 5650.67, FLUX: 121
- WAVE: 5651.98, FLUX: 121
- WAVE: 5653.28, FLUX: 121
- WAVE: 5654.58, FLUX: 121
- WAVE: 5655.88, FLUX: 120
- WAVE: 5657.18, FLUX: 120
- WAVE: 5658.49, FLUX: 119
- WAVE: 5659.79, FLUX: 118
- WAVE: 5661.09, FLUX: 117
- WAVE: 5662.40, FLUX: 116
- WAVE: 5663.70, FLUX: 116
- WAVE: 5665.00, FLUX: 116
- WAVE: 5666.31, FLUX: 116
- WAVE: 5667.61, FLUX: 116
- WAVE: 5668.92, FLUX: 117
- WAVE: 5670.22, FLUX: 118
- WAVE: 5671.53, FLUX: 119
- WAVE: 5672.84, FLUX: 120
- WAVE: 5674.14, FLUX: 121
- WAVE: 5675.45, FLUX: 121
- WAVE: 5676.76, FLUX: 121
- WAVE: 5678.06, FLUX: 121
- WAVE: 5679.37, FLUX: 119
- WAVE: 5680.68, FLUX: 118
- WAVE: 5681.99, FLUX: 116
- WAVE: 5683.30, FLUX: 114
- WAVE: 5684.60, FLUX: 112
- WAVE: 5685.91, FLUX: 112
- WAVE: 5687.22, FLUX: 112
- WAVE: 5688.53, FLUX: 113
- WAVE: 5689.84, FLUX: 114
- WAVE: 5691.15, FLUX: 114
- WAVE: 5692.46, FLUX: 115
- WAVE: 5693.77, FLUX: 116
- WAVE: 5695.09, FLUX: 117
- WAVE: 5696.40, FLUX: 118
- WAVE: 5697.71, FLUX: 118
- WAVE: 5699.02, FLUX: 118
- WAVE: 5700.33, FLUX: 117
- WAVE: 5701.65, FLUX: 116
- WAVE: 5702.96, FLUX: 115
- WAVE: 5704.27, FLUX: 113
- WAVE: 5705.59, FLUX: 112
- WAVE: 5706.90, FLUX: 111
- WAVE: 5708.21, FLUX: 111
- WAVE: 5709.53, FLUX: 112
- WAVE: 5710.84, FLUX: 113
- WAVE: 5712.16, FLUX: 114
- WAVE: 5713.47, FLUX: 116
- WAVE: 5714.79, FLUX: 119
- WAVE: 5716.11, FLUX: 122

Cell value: 4.77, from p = 118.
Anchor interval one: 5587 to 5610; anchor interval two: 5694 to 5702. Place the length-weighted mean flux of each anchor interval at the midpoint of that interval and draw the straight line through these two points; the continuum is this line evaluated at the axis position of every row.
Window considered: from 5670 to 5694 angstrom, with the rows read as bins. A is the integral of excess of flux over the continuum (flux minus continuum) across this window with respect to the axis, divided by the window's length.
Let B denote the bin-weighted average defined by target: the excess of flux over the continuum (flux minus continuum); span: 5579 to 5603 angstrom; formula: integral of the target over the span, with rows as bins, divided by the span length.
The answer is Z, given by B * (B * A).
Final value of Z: 0.0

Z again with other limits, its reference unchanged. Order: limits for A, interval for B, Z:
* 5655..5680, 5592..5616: 1.4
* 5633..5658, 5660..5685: 0.5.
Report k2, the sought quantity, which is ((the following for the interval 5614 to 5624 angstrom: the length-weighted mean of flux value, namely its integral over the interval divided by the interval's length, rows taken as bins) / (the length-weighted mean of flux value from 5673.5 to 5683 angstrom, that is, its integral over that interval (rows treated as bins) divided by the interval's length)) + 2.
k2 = 3.01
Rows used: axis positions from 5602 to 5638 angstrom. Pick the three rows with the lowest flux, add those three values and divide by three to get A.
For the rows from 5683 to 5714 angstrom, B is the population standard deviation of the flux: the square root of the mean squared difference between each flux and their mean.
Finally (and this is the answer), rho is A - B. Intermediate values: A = 116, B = 2.2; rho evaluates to 114.1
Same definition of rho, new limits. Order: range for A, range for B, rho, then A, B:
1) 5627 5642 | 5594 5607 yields 117.9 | 119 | 0.7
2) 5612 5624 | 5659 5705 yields 117.4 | 120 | 2.6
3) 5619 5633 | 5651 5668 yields 117.9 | 120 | 2.1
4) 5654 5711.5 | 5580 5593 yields 110.6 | 111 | 0.7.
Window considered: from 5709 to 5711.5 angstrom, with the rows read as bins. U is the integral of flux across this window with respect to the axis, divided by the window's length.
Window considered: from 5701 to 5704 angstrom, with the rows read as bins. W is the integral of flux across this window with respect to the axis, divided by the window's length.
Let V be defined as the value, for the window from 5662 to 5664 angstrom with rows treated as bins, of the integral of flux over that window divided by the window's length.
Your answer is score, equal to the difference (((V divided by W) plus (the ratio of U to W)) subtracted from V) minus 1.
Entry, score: 113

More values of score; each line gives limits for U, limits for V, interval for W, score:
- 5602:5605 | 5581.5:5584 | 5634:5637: 115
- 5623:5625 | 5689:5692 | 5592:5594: 111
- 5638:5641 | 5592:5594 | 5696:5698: 115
